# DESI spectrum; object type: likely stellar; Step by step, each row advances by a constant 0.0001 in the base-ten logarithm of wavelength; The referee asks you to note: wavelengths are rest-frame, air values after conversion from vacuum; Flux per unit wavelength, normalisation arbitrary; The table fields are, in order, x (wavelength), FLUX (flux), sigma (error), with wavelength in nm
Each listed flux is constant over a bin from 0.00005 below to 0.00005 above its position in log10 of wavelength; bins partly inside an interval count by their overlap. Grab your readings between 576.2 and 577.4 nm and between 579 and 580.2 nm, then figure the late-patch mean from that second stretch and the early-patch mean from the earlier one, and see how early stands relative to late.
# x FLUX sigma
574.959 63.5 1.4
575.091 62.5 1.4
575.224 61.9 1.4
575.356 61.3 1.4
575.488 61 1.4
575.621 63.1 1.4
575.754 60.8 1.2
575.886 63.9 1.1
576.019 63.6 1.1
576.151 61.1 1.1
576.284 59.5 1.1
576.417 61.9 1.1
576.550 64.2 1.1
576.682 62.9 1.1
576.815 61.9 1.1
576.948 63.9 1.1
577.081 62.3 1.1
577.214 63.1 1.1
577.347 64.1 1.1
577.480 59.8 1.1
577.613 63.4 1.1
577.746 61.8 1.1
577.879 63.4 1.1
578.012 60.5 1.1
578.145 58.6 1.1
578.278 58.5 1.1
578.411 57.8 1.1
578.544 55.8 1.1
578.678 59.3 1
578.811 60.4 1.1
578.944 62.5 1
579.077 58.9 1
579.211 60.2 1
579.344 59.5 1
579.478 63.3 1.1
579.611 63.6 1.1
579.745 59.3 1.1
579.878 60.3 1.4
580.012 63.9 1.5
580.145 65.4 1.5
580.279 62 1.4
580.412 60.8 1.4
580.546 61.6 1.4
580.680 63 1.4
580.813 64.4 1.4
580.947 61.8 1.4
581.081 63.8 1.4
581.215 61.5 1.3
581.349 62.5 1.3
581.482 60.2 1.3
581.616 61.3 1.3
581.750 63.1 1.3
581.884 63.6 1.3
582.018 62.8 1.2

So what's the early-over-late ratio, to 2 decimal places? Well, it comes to 1.02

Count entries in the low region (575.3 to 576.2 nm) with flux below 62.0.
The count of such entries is 4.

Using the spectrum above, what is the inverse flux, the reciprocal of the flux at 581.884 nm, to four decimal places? 0.0157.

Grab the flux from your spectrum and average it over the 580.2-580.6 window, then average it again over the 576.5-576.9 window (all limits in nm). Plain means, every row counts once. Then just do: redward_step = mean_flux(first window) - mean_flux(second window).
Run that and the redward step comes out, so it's -1.5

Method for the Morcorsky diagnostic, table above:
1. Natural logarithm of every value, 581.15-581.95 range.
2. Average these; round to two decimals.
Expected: 4.13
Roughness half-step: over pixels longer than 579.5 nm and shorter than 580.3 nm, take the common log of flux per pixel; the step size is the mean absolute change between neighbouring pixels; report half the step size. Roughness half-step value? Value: 0.0096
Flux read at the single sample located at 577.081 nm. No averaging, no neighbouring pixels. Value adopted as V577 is 62.3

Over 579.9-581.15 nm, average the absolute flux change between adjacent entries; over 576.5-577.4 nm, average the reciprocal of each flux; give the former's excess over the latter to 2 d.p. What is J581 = 1.77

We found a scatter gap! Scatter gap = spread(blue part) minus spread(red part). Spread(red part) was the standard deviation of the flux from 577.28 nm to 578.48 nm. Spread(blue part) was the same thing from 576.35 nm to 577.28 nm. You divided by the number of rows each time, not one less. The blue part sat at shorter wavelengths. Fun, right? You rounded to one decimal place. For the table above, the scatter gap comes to -1.4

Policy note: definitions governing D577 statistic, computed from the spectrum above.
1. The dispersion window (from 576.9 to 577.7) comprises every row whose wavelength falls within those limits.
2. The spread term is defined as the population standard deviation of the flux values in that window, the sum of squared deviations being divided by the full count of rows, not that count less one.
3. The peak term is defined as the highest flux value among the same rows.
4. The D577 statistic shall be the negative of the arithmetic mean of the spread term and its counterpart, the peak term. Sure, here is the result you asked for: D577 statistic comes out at -32.8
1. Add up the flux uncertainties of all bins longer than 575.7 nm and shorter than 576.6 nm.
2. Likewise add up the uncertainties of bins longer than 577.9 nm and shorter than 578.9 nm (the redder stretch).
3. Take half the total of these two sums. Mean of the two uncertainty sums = 7.7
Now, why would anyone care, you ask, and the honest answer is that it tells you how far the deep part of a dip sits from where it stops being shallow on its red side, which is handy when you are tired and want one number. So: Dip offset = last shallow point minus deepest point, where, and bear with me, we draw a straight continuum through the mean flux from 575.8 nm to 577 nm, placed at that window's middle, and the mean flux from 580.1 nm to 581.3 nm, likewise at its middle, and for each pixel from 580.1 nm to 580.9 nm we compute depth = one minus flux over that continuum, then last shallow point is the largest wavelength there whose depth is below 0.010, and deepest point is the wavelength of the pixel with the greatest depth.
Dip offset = 0.40 nm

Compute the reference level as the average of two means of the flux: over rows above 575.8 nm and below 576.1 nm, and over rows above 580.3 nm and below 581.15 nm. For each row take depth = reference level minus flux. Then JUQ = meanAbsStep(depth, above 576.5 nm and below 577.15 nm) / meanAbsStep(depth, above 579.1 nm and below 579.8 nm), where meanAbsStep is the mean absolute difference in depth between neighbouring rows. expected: 0.65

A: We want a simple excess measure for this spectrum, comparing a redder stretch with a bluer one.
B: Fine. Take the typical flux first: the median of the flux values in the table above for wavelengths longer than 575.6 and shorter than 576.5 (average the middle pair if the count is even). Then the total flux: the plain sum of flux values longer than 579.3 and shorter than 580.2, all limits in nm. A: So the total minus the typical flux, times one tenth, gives 37.3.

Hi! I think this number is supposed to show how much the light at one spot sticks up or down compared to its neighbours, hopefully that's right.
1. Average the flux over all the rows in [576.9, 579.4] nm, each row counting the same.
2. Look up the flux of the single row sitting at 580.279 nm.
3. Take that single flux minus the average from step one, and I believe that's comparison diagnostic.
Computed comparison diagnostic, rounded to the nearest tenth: 1.3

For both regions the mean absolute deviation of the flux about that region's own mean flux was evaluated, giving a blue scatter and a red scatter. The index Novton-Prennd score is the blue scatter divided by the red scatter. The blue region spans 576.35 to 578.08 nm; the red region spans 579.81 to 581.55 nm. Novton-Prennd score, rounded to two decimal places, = 0.83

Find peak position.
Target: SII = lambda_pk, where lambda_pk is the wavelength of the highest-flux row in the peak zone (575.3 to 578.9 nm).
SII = 576.550 nm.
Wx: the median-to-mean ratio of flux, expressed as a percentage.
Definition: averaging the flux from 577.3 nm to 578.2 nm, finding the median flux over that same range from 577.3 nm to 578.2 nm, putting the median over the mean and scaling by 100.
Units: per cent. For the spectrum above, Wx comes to 100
